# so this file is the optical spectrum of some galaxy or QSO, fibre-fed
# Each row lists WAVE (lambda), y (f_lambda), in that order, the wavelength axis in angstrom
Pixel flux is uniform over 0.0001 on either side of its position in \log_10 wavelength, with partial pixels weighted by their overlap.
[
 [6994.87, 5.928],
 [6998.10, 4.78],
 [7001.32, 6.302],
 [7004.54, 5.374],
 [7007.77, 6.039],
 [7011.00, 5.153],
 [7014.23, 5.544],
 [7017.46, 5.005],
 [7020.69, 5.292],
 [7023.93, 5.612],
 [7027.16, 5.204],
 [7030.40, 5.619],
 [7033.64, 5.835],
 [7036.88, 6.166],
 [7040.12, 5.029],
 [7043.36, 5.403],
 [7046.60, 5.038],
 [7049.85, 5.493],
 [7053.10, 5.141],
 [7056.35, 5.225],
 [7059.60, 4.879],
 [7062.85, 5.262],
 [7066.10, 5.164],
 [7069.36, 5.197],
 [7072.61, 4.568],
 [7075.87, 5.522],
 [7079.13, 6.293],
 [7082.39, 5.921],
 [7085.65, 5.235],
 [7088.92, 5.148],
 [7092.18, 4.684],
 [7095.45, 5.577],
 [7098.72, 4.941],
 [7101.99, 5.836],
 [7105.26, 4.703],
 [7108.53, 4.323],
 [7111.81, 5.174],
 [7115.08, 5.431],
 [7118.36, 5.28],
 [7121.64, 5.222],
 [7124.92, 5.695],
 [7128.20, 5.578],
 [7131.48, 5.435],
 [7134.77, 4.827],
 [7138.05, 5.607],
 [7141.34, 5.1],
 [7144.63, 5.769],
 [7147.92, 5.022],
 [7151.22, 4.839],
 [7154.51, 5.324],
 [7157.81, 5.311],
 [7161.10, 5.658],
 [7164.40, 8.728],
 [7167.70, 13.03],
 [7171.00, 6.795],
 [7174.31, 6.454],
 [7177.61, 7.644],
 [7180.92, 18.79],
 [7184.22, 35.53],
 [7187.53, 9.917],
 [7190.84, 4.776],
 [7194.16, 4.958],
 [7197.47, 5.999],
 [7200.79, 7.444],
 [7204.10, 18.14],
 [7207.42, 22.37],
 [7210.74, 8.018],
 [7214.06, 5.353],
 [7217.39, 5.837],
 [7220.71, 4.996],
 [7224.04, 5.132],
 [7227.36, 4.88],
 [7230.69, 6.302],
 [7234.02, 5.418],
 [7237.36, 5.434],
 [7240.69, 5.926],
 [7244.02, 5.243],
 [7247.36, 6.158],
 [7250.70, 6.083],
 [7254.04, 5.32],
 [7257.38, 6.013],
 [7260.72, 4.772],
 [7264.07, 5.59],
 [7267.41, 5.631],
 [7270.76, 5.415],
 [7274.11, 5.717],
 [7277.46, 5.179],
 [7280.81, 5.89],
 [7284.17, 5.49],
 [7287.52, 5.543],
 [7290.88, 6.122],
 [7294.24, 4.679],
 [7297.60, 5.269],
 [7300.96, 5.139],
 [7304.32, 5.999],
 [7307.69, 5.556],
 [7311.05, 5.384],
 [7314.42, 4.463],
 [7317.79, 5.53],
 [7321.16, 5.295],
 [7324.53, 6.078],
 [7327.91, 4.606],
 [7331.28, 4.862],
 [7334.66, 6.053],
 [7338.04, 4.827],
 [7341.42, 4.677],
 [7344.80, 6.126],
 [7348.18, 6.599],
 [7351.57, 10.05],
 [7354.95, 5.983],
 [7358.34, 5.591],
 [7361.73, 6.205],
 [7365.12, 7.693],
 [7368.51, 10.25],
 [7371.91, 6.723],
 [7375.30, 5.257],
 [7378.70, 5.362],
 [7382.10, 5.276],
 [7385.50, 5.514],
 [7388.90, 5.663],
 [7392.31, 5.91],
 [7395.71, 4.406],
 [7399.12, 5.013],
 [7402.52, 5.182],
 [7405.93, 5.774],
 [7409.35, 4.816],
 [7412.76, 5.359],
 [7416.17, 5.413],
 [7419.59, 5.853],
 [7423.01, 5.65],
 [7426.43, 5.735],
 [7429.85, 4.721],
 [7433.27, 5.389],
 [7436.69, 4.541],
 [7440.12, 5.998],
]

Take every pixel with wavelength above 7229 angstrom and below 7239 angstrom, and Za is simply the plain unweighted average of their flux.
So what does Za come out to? 5.7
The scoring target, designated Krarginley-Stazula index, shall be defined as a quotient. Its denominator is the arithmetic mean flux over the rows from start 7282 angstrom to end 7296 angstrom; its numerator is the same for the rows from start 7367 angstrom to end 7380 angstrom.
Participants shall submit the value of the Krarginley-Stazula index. 1.26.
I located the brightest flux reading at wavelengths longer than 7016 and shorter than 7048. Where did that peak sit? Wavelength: 7036.88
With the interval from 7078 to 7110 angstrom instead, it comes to 7079.13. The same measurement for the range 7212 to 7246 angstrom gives 7230.69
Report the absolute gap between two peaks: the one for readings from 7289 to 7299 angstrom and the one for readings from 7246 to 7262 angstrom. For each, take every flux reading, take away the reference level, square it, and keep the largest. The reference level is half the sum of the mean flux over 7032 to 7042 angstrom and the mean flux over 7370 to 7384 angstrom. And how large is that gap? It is 0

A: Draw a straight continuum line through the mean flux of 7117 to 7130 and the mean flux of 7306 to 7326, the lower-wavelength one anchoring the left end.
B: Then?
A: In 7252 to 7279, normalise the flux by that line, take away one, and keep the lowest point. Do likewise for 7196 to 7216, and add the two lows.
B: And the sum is -0.13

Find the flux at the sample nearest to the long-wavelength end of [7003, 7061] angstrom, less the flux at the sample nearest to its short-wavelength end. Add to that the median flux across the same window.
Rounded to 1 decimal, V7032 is 4.8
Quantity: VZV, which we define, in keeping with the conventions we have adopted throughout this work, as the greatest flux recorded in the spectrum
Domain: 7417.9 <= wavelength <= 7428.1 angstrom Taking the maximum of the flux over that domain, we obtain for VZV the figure 5.853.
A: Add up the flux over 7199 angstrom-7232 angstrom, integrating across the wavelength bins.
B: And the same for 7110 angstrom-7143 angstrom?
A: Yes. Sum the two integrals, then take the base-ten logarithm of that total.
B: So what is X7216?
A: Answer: 2.67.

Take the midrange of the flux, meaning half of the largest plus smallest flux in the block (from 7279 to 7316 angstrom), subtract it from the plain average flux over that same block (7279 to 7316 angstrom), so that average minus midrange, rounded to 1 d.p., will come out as 0.1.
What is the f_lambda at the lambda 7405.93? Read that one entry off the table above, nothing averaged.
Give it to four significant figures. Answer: 5.774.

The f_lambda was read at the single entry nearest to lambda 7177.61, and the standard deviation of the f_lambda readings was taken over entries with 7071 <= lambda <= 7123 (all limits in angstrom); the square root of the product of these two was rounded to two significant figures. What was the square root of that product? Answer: 2.0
